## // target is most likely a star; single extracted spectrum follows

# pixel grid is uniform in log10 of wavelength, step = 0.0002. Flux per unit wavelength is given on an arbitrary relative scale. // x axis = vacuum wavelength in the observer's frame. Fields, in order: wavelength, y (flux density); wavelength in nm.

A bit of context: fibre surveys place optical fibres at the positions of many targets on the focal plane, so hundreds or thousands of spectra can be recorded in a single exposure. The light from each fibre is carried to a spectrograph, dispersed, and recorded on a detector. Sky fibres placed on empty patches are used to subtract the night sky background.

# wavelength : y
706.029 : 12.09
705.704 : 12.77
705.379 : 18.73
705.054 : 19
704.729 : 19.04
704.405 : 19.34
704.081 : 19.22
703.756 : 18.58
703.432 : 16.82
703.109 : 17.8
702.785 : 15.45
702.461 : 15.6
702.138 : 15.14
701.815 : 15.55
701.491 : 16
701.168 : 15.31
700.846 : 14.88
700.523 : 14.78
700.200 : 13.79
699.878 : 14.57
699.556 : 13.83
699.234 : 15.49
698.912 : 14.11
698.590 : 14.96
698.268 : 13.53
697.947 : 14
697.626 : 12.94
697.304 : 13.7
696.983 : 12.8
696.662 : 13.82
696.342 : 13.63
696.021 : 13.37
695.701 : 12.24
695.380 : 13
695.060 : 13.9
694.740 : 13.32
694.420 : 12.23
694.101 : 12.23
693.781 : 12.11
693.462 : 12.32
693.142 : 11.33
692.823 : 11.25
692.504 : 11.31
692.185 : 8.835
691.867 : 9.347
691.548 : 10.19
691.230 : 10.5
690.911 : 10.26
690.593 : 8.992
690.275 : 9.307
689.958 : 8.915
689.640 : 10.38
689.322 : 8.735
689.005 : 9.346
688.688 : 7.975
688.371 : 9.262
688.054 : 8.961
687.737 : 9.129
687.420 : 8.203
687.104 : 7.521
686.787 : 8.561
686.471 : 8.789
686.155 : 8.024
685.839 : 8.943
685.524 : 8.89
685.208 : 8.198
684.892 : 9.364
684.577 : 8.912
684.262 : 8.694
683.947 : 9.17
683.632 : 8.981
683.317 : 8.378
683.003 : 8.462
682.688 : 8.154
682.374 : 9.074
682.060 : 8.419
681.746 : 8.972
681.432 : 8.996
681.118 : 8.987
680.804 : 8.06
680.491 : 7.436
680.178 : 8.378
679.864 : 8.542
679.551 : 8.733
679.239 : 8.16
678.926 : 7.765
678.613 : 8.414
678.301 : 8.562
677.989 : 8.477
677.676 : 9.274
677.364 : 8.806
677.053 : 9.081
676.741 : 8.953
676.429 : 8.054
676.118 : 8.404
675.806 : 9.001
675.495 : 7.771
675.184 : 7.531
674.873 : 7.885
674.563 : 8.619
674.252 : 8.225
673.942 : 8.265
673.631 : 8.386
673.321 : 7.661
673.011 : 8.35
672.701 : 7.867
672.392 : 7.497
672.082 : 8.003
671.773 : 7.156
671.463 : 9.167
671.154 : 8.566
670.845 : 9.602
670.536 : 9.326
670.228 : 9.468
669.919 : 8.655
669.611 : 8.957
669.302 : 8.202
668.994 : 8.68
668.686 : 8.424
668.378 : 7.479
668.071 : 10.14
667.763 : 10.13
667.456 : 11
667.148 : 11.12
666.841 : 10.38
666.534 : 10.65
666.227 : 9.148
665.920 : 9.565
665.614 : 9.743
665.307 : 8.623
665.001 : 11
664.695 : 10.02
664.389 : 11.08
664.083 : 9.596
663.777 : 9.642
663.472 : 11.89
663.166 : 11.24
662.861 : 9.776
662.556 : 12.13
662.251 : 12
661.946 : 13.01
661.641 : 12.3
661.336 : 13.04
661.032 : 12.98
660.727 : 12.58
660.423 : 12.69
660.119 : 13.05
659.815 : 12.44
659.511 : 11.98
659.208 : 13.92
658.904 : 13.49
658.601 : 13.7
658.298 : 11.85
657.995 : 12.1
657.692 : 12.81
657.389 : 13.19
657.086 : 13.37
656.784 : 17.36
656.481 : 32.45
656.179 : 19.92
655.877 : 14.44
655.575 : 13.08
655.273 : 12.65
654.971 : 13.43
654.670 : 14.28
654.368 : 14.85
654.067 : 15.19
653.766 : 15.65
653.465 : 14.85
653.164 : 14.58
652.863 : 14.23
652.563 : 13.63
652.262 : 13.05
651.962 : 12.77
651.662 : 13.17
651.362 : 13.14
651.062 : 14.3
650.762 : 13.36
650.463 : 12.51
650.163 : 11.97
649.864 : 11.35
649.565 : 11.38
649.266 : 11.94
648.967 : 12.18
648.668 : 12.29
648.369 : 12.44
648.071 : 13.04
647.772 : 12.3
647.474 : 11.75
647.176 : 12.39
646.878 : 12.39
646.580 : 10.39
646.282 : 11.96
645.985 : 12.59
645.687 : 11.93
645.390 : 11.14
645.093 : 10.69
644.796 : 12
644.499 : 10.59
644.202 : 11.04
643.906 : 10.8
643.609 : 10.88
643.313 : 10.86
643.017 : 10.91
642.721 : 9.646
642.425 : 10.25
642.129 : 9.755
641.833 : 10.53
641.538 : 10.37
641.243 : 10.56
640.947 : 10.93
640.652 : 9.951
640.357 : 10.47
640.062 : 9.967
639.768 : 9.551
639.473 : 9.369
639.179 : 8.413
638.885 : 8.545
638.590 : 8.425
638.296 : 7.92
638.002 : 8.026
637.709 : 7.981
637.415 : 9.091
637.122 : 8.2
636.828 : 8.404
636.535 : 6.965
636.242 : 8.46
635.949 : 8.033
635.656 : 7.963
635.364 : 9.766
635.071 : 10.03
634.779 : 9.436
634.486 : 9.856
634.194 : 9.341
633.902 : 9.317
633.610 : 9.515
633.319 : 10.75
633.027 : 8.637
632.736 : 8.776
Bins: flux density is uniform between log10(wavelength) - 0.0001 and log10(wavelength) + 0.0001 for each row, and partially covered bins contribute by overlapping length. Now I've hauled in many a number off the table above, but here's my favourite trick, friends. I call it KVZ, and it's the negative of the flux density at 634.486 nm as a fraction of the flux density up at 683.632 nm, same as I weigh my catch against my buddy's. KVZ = -1.1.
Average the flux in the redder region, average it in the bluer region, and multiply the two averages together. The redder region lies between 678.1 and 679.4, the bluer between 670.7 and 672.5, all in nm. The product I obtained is 69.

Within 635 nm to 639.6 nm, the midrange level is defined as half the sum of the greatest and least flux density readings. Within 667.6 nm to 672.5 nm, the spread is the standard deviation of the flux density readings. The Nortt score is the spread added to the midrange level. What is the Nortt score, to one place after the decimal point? 9.4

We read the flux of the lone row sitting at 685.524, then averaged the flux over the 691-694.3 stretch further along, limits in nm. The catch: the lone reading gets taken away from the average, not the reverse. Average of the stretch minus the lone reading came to 2.1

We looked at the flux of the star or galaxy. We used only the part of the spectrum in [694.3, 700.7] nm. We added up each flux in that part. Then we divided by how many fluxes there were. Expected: 13.7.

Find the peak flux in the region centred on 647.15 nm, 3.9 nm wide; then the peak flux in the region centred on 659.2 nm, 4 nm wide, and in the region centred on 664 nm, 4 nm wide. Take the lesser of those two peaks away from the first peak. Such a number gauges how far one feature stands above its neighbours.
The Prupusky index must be 1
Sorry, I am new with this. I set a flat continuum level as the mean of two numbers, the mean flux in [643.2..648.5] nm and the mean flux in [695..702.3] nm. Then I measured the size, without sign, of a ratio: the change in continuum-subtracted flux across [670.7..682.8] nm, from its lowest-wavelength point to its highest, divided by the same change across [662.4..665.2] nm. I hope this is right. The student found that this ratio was 1.3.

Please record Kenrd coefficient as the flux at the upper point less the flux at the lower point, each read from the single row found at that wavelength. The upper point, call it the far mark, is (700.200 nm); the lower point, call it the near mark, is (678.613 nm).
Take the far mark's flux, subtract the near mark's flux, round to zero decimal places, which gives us 5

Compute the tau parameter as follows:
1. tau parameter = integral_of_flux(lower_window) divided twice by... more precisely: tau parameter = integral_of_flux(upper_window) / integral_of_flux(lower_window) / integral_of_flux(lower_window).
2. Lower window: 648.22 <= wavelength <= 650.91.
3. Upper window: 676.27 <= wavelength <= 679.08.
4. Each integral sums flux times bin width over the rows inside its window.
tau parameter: 0.023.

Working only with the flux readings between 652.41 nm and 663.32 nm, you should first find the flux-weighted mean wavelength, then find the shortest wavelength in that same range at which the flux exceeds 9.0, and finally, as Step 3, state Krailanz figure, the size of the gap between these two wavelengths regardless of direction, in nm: 5.01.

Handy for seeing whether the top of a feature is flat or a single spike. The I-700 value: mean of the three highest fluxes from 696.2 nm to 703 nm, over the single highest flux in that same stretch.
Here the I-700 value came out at 0.982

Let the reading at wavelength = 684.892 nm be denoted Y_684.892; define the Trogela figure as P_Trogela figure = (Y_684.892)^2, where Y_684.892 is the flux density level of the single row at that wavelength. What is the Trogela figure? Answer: 88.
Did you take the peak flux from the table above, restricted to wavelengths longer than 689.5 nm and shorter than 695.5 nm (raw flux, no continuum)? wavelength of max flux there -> 695.060 nm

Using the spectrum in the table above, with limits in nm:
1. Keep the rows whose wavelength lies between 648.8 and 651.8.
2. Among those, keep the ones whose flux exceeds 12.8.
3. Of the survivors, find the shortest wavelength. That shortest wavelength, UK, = 650.762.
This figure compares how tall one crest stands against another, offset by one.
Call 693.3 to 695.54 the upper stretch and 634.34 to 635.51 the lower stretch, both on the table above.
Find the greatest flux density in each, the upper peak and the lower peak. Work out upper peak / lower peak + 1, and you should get 2.4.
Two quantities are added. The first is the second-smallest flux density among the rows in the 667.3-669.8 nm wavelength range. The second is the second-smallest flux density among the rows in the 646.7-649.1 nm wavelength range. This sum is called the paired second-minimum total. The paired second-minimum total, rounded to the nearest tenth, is 20.4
